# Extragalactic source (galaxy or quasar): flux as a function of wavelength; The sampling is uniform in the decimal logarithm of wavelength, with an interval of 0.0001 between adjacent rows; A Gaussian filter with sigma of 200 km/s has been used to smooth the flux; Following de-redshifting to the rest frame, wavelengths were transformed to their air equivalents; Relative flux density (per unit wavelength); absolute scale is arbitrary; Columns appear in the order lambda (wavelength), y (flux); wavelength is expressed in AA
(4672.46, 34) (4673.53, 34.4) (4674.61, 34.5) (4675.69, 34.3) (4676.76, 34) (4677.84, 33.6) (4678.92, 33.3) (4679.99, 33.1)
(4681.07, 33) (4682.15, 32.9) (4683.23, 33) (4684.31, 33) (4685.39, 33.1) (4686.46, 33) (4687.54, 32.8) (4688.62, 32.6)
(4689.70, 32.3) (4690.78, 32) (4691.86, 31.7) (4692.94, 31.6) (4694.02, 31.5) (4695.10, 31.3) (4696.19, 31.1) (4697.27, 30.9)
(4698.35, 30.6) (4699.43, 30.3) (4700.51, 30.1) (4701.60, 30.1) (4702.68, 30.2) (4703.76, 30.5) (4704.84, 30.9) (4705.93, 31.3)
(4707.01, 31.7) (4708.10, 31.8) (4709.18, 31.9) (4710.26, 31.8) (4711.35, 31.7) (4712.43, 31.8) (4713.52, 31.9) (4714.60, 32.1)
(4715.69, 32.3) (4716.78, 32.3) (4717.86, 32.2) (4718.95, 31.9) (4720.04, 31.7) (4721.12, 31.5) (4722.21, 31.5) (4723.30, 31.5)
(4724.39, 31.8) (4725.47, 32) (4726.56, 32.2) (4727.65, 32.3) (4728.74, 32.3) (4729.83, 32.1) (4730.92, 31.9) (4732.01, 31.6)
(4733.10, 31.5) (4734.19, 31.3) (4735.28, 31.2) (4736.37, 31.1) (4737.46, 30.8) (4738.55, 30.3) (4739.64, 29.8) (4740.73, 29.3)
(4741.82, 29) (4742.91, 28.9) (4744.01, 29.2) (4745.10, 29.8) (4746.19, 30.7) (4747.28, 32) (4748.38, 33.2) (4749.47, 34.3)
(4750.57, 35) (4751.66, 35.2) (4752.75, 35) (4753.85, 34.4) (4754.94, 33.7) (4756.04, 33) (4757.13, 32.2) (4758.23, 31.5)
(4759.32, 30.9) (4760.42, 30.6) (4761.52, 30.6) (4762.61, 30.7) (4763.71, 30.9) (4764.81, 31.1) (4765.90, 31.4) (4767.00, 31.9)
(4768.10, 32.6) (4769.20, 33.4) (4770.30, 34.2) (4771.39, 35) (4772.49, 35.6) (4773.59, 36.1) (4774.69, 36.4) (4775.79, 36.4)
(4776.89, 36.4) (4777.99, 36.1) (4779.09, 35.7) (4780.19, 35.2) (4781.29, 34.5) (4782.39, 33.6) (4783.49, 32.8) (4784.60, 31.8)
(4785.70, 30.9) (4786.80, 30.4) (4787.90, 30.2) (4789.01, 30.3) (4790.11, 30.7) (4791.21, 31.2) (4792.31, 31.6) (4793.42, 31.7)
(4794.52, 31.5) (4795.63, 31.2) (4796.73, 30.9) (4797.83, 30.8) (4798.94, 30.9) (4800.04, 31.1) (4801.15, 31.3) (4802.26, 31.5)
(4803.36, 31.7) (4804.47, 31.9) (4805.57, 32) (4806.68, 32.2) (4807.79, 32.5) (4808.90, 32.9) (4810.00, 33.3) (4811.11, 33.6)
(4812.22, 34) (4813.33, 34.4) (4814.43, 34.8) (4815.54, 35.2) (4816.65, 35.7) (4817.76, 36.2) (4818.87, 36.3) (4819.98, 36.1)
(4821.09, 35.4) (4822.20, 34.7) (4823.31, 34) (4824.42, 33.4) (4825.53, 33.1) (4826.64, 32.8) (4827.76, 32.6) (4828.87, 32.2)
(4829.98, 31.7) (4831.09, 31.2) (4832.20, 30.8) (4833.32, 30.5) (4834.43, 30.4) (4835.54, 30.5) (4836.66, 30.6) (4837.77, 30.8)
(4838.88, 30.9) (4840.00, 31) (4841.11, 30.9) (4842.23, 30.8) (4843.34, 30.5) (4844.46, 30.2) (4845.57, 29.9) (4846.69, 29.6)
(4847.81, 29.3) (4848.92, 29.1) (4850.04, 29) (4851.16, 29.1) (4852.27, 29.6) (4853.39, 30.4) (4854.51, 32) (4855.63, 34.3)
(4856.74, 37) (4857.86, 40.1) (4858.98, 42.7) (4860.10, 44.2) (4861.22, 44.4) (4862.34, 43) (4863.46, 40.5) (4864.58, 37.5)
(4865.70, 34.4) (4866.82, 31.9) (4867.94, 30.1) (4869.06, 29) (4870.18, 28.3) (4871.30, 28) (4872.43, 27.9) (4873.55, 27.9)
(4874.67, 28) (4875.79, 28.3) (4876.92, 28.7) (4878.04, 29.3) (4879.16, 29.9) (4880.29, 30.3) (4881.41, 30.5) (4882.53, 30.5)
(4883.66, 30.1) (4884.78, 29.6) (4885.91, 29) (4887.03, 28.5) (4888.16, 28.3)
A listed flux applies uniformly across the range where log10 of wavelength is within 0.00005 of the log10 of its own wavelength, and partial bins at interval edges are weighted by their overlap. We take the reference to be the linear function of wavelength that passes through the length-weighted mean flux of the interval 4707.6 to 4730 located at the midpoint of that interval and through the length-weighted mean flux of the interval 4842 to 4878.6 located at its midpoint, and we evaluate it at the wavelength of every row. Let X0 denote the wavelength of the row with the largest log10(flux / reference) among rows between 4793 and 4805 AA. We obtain 4804.47 AA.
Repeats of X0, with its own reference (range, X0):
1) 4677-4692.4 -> 4677.84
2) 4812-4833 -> 4818.87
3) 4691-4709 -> 4708.10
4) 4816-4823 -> 4818.87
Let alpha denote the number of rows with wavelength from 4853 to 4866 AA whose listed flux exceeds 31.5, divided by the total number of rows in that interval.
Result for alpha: 0.9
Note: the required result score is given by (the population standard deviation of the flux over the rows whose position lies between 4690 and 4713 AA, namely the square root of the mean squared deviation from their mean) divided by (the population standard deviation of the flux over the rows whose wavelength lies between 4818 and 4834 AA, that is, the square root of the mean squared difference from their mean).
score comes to 0.3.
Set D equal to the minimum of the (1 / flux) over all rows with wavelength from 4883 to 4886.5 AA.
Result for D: 0.0332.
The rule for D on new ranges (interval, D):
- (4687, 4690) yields 0.0305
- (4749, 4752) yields 0.0284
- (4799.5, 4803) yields 0.0317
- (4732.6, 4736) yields 0.0317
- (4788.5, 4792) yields 0.0321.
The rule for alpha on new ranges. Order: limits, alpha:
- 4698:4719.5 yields 0.6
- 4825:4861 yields 0.3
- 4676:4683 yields 1.0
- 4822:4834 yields 0.7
